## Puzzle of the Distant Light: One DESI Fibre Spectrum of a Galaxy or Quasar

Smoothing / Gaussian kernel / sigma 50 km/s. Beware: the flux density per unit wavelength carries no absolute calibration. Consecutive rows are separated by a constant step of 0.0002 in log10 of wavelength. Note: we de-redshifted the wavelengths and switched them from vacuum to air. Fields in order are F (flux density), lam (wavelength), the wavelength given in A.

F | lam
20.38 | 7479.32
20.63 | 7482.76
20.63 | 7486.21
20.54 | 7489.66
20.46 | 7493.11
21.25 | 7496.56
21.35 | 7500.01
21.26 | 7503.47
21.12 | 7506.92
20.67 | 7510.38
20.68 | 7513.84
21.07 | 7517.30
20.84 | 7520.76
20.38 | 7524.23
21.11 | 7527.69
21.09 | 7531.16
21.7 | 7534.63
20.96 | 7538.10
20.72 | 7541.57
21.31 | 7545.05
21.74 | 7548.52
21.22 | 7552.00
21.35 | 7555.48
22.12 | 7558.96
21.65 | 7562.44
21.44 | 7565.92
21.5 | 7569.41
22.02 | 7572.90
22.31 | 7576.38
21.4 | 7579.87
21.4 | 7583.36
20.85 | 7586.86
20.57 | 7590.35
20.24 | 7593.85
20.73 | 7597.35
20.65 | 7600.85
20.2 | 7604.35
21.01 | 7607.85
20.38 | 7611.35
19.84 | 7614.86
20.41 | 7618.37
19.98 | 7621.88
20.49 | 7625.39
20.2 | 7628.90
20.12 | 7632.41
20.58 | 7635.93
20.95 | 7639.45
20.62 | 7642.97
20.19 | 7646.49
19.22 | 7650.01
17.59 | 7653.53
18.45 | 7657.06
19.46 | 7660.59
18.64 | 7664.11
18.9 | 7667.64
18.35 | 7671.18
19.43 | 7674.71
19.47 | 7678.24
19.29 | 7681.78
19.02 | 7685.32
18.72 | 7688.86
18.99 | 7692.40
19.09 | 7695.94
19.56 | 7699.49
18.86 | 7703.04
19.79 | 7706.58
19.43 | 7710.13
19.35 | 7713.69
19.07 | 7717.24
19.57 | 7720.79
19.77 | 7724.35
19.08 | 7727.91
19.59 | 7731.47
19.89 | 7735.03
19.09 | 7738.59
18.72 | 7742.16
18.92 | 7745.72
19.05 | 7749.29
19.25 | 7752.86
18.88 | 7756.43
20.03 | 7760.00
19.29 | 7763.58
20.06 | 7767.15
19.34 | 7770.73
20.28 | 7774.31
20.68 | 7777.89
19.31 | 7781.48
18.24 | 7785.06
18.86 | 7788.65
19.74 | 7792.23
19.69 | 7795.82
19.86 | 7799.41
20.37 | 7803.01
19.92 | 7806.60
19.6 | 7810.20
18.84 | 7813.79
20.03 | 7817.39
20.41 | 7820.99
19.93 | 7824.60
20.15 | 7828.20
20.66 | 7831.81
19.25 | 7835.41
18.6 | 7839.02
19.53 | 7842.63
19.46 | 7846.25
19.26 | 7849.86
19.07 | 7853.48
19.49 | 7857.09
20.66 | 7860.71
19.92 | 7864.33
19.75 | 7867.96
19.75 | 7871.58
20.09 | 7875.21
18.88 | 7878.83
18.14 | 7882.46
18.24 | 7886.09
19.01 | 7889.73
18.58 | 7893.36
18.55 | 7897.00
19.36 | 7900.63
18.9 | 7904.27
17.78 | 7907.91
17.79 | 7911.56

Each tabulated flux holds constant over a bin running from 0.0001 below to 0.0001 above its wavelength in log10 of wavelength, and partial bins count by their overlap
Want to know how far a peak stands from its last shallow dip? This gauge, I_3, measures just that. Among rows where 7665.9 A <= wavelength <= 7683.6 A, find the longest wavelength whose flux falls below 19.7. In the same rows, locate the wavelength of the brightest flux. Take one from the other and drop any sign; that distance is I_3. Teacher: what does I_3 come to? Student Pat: 3.5 A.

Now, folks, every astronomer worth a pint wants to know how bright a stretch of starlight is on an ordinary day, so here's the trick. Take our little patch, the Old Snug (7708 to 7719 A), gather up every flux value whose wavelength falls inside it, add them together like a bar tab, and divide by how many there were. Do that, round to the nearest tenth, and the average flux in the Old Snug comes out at 19.3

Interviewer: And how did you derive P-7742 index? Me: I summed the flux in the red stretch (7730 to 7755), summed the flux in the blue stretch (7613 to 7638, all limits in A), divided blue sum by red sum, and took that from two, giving 0.95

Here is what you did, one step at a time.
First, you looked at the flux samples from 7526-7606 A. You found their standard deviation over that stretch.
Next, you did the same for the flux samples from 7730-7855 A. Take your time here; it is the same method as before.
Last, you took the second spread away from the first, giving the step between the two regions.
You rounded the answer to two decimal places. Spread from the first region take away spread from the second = -0.04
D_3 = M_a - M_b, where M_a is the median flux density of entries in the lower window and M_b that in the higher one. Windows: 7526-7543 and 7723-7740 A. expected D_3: 1.5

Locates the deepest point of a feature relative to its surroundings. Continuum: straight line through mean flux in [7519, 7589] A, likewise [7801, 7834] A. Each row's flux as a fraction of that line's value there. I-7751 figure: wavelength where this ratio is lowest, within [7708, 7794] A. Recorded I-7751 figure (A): 7785.06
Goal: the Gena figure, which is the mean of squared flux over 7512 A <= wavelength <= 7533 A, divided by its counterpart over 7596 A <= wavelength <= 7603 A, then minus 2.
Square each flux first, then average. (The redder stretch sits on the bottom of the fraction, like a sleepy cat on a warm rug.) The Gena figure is -0.98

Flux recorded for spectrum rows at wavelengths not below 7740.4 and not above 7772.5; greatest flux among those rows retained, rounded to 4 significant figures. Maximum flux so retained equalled 20.06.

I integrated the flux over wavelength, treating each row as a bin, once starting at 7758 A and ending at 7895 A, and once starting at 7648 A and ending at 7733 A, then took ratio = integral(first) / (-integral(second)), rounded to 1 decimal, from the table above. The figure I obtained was -1.6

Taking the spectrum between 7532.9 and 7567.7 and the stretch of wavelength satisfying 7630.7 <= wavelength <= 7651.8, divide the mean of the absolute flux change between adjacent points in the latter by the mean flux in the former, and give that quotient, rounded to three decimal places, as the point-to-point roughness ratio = 0.024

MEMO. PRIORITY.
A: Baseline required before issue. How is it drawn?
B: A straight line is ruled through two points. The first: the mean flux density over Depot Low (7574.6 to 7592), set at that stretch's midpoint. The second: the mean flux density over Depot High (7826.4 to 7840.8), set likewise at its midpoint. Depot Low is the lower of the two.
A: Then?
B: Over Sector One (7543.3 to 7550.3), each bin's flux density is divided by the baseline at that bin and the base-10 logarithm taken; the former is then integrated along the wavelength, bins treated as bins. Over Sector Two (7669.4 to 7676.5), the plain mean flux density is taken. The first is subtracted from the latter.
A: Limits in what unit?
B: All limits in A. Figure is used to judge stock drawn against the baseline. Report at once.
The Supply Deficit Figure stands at 18.9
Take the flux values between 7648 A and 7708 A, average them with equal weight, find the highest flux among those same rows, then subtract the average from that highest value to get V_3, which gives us 0.80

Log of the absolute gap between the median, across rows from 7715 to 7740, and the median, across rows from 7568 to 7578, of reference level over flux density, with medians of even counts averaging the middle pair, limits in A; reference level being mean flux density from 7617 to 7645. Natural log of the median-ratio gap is -2.2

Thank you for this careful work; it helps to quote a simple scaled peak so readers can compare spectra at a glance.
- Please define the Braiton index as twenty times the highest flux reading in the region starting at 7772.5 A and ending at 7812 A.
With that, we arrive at 414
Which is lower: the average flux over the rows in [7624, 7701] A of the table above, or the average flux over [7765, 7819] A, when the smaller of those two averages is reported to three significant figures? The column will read 19.4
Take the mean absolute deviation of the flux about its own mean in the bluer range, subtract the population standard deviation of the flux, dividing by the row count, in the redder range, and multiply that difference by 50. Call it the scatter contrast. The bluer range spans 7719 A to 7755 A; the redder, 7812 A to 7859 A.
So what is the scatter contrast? -13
